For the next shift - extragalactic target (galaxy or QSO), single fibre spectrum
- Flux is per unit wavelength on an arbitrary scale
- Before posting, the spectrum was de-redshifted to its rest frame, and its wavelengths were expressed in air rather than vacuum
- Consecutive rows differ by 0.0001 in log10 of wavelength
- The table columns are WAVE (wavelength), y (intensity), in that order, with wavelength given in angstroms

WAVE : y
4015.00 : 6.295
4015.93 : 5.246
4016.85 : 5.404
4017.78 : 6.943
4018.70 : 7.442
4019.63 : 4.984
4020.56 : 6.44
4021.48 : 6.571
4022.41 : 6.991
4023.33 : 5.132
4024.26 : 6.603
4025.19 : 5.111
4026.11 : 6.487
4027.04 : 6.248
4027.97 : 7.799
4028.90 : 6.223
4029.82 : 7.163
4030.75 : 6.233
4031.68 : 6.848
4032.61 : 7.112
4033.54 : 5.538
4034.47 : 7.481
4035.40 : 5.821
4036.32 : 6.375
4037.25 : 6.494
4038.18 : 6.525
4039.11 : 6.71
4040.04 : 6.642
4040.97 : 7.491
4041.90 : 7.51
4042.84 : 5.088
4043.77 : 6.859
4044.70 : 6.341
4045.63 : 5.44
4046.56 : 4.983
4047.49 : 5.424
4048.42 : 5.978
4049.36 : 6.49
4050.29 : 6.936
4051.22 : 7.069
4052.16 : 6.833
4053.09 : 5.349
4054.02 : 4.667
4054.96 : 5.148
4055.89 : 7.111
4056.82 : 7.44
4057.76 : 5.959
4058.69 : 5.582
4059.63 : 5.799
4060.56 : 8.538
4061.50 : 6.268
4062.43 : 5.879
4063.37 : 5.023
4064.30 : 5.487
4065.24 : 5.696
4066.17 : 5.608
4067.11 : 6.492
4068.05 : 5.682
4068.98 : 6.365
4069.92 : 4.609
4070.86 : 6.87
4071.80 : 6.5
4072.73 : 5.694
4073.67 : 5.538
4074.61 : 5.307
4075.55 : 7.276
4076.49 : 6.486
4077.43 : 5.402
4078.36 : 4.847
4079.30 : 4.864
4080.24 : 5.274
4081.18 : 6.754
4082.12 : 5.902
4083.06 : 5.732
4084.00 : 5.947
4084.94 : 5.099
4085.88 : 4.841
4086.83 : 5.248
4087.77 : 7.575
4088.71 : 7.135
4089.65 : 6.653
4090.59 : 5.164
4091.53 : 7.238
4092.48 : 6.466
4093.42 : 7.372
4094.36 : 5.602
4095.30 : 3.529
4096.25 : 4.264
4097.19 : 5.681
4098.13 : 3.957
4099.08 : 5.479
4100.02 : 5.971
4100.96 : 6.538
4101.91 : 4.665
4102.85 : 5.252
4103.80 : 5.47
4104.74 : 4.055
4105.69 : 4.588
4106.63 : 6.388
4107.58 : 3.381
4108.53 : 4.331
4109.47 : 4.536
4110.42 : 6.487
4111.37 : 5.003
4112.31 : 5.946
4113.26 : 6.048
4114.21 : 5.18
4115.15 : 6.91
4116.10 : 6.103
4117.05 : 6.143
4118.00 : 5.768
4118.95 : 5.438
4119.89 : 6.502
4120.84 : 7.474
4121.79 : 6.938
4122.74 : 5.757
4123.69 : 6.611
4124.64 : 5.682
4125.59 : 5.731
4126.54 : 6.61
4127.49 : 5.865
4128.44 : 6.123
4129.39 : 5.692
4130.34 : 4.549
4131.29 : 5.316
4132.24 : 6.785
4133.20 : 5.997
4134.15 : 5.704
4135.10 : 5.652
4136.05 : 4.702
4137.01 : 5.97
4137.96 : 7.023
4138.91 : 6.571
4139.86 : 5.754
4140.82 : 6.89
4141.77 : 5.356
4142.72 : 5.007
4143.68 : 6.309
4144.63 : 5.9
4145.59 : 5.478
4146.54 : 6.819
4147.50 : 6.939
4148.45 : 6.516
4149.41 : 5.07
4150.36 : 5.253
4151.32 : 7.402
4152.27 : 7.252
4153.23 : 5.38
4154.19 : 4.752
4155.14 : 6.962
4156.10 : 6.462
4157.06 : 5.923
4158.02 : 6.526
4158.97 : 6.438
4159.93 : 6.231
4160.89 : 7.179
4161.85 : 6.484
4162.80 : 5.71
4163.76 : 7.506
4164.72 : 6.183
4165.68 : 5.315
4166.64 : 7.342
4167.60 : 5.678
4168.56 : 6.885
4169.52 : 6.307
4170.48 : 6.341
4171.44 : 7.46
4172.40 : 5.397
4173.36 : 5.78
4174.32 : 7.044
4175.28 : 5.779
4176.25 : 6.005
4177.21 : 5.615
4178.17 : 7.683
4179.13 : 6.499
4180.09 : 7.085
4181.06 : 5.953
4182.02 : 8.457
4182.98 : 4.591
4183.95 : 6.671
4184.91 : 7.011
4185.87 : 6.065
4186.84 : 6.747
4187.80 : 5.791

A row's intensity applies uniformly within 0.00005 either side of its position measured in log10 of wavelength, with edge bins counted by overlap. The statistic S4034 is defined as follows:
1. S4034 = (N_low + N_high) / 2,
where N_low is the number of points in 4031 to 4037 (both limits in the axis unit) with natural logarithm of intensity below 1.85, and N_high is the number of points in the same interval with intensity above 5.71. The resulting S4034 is 3.5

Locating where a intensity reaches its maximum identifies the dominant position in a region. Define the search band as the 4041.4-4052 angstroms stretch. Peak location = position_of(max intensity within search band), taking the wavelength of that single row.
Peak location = 4041.90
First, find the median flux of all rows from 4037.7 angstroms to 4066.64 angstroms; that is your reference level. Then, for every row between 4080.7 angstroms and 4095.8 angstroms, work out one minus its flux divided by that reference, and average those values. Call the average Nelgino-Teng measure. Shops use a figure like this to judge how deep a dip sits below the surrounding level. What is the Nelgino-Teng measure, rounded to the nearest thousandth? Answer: -0.006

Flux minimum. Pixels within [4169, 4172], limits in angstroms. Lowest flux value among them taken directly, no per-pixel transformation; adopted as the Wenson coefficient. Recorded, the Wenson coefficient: 6.307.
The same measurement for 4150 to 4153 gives 5.253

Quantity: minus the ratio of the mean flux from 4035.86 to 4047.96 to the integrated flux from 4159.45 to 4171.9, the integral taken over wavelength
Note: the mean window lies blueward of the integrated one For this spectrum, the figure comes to -0.078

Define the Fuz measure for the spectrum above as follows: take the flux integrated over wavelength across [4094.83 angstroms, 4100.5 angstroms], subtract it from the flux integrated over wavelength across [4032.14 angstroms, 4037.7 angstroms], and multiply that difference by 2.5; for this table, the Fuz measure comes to 22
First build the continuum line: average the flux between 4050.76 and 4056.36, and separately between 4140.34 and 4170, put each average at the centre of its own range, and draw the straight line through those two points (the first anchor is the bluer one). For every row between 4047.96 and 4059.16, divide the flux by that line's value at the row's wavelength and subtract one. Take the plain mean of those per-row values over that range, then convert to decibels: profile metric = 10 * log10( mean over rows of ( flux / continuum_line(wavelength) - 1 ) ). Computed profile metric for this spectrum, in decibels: -15.2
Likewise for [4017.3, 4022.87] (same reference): -10.0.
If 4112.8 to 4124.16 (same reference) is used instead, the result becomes -19.2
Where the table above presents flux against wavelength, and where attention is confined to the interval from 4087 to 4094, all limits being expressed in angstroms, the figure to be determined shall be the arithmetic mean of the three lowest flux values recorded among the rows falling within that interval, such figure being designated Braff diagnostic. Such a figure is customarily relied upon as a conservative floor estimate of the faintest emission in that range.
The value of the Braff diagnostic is 6.1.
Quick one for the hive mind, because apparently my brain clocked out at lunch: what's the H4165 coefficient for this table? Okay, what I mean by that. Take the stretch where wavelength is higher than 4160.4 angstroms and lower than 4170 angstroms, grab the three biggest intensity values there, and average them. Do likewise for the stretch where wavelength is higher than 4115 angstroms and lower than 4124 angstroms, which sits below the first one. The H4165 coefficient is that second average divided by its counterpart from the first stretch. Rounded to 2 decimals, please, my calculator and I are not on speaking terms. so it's 0.97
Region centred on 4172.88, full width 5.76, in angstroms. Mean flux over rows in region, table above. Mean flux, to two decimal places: 6.30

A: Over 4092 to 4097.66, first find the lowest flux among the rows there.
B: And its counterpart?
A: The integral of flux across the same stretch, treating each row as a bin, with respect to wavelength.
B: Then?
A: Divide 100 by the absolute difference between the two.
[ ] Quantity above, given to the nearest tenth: 3.6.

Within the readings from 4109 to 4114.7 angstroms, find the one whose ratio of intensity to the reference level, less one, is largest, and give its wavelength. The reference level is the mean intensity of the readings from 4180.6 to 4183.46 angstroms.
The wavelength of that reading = 4110.42 angstroms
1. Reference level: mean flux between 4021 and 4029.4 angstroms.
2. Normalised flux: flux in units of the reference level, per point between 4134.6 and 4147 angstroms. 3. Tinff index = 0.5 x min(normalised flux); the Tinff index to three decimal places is 0.370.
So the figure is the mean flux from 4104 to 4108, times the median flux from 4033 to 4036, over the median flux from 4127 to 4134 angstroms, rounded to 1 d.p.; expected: 4.6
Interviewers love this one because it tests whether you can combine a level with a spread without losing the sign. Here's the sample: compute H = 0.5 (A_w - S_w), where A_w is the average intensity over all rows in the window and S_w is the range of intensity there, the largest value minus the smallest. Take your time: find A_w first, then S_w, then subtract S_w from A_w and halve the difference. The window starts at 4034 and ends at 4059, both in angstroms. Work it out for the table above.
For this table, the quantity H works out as 1.72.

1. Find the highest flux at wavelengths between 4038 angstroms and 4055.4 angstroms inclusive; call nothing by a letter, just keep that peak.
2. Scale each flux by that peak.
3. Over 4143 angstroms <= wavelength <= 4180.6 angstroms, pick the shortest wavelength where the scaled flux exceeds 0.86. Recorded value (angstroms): 4146.54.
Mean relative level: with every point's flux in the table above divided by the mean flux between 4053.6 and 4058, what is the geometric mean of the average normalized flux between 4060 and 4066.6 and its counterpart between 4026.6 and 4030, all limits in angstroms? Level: 1.06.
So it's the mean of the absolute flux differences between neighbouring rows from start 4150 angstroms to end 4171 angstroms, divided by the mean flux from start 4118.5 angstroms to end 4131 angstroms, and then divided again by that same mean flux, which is 0.027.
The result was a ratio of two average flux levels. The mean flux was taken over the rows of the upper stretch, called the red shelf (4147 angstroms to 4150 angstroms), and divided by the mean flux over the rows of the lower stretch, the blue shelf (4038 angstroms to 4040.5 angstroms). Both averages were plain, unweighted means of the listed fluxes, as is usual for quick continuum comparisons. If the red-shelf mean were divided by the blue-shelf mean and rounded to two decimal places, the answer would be 0.93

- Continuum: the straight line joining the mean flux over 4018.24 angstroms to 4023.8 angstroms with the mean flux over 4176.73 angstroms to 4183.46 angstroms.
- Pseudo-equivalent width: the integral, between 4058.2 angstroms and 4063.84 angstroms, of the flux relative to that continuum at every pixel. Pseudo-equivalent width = 5.5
